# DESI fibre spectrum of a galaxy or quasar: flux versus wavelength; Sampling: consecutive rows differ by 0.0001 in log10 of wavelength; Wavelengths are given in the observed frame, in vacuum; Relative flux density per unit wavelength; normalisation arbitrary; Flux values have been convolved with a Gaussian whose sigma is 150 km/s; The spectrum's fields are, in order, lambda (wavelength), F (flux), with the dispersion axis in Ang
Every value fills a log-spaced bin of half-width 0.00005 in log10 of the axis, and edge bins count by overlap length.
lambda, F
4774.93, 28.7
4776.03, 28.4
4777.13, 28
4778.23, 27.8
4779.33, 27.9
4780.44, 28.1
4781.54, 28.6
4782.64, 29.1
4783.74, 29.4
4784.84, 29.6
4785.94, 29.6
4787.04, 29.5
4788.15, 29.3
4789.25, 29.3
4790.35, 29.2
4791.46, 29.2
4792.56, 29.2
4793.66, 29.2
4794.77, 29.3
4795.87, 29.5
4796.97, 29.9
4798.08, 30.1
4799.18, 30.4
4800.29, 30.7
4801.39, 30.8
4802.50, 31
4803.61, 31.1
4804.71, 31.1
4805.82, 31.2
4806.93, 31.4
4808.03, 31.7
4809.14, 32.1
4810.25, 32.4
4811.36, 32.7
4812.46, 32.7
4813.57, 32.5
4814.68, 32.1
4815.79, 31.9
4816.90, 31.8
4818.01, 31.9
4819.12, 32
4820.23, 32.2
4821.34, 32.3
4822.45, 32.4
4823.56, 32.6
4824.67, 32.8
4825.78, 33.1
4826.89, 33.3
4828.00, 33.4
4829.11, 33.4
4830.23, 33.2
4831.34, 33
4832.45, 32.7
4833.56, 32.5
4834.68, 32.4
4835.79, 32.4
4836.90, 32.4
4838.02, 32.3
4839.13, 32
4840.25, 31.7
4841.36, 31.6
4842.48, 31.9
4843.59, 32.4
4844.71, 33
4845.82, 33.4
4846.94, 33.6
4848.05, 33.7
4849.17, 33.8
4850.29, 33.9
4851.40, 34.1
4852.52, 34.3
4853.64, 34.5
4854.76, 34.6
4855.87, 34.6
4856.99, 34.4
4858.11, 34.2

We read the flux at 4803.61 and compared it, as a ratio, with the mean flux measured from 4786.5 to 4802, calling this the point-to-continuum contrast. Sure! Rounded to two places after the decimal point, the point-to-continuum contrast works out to 1.05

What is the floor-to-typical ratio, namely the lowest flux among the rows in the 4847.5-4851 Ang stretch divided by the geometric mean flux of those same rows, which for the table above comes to 0.997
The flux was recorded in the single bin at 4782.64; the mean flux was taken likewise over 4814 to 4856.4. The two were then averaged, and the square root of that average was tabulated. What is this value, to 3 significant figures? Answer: 5.57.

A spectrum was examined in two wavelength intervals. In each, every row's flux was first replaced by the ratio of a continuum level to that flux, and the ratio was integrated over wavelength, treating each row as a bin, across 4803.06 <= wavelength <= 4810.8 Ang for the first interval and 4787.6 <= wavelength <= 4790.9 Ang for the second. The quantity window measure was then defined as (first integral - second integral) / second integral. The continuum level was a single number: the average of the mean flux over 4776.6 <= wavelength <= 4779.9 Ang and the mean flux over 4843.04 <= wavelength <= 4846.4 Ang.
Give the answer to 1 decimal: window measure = 1.2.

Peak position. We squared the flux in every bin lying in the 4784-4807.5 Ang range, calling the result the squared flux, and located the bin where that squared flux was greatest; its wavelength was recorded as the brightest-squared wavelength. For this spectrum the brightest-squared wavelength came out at 4806.93 Ang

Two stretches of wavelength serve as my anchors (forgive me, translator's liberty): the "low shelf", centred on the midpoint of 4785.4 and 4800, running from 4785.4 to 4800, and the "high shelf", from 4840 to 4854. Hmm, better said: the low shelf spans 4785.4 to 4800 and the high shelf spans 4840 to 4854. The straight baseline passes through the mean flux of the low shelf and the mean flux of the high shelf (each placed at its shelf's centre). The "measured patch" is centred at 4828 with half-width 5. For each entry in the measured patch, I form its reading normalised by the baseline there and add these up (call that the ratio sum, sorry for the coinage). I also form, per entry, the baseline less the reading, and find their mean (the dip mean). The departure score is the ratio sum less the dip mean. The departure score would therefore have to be 10.4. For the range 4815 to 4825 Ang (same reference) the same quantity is 10.0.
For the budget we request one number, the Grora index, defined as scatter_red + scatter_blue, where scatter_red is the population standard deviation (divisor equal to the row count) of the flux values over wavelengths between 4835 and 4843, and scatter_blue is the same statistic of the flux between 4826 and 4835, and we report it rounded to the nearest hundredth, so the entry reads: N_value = 0.69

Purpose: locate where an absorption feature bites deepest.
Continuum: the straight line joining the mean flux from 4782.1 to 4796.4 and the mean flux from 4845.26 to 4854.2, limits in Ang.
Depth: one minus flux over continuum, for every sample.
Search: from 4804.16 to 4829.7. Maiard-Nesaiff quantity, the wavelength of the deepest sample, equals 4816.90 Ang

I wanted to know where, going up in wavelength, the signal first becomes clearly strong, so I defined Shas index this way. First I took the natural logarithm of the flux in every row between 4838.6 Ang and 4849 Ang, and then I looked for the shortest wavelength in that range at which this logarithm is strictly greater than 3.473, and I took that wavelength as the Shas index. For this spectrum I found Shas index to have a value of 4843.59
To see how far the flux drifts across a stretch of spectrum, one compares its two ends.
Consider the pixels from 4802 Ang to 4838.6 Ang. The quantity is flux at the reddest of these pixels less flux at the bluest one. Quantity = 1.3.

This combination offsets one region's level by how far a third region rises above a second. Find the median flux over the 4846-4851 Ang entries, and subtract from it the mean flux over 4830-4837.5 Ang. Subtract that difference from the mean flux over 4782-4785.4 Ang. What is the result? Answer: 28.3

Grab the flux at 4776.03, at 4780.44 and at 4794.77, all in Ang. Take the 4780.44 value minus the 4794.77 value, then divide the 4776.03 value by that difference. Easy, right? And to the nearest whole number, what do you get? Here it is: -24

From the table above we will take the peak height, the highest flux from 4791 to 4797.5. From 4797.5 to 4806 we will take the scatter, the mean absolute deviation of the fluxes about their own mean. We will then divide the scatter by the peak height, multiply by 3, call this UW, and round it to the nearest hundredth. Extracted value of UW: 0.03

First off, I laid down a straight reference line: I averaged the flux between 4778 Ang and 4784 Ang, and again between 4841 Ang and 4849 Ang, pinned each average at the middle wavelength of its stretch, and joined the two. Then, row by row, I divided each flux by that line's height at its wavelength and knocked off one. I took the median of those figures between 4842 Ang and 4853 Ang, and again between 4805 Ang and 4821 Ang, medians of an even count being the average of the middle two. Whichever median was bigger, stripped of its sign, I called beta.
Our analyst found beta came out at 0.041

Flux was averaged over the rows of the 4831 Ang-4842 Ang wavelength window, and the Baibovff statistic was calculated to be 32.3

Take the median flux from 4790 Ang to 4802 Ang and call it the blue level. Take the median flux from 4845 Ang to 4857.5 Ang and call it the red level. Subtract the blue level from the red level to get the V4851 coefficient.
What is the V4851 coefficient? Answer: 4.6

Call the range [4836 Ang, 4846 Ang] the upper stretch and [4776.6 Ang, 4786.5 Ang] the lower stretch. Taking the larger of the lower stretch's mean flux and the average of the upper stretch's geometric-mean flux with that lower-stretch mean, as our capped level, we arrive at 30.5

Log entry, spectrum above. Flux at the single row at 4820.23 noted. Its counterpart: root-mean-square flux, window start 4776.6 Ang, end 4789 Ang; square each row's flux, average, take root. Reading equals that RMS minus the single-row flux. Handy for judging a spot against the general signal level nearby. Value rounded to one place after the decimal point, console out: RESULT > -3.4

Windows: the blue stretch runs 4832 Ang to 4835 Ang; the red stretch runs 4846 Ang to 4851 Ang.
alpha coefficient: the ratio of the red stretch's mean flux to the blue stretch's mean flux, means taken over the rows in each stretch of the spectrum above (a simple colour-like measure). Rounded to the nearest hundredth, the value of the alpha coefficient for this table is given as 1.04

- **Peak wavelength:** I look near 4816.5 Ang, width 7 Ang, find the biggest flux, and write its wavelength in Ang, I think 4813.57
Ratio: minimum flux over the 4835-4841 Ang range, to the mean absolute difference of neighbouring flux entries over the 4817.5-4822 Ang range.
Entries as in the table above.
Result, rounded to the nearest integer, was 238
